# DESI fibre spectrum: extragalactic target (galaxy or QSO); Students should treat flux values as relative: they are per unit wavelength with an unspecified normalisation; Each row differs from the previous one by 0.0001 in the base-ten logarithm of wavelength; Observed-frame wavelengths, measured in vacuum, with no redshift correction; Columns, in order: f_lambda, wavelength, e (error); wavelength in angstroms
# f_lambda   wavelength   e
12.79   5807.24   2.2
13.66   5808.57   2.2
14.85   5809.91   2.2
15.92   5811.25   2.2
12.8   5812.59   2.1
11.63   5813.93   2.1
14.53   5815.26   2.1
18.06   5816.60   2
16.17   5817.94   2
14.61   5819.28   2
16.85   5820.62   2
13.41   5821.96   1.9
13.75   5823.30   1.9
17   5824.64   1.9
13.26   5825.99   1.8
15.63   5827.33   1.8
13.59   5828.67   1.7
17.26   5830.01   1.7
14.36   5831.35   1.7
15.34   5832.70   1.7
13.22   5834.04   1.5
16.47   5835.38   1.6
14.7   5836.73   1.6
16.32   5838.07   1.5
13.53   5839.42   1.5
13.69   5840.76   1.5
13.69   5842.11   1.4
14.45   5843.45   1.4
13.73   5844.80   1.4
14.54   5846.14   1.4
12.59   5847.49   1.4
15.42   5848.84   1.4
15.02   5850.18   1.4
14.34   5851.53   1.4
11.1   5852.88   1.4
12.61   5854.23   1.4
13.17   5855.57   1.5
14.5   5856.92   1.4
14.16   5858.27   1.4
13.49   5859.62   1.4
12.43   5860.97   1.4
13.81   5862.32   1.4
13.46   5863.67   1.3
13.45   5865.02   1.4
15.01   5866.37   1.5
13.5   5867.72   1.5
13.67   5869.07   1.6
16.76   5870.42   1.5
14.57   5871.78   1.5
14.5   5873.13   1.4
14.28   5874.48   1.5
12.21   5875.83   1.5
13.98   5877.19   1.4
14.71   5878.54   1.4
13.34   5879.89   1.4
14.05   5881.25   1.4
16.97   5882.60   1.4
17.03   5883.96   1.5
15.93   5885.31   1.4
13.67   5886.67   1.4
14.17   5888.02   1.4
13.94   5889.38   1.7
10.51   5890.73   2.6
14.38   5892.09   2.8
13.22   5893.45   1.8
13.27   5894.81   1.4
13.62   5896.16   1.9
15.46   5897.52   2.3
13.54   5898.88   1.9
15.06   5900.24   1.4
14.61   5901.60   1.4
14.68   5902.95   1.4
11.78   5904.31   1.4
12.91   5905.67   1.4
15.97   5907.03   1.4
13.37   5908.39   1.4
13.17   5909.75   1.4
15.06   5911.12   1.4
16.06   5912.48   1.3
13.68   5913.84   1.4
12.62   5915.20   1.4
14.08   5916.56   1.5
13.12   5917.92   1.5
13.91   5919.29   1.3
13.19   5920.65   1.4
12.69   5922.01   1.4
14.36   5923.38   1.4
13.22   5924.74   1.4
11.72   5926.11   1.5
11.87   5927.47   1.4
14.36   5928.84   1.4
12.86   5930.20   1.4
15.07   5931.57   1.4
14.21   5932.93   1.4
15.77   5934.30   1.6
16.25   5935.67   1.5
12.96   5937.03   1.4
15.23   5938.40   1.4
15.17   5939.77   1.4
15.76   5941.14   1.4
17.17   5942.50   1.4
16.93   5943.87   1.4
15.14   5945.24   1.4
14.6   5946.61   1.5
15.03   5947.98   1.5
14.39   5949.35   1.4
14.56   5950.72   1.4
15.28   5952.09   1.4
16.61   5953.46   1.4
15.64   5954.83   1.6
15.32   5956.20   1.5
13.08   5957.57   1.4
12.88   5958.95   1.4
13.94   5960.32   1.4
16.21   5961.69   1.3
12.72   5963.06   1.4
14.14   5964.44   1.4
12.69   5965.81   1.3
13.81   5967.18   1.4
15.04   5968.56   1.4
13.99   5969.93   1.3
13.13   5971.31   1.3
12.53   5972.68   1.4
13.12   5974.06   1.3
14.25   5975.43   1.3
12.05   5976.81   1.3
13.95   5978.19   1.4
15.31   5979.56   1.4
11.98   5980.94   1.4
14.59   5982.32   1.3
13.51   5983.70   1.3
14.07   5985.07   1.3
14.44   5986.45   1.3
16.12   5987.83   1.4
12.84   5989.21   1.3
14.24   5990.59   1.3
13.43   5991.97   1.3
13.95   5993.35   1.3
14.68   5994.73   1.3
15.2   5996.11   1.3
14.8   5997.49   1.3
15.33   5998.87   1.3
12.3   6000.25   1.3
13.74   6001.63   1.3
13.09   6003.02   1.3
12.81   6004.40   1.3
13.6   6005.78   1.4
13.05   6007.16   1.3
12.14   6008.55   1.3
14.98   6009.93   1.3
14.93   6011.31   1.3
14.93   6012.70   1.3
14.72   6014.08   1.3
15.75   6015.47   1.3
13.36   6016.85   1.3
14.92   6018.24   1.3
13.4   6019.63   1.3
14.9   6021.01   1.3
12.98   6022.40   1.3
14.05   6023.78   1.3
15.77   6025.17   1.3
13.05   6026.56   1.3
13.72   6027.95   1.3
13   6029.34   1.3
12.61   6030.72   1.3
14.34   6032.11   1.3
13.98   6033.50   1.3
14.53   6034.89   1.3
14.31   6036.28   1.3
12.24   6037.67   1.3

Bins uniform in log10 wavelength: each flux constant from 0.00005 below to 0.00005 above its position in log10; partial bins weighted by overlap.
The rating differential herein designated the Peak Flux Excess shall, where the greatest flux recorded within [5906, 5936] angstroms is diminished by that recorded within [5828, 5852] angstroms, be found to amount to -1.0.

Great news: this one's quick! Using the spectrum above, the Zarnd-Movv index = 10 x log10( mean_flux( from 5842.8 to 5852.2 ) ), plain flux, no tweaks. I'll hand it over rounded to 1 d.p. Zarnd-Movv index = 11.6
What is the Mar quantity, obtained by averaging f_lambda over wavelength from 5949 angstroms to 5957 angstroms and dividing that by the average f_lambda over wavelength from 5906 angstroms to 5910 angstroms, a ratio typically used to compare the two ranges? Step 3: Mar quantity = 1.08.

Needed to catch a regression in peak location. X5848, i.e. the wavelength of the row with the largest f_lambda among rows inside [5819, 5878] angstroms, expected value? 5830.01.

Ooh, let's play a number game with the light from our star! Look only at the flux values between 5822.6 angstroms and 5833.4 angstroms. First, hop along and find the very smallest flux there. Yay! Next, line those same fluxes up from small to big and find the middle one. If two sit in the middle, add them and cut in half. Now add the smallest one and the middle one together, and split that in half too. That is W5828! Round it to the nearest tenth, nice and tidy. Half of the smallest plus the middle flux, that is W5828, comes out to 14.1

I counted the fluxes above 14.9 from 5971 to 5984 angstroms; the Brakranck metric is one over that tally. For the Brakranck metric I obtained 1.00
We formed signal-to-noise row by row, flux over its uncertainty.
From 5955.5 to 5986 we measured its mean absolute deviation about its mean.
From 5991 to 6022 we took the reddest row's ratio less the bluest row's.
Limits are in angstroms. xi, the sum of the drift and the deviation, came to 1.8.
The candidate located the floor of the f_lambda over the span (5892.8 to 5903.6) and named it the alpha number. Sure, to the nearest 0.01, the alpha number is 13.22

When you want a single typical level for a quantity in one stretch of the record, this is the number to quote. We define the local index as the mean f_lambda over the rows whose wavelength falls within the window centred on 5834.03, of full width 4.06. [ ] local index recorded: 15.0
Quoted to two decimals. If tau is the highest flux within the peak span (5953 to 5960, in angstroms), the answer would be 16.61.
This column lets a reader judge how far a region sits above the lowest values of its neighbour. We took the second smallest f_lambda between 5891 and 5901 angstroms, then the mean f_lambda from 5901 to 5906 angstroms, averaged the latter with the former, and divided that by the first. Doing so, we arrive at 1.01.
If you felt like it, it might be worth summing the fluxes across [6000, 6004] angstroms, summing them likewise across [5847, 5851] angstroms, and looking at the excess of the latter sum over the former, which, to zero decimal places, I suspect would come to 4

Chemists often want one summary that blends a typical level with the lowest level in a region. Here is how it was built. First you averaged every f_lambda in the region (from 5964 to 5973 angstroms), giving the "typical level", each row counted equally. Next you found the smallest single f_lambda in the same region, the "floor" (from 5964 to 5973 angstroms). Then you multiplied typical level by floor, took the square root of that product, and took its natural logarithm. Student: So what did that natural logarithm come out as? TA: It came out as 2.57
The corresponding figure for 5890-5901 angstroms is 2.48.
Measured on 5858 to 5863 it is 2.56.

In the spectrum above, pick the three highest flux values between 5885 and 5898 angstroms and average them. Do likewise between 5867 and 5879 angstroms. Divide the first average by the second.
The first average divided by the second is 0.99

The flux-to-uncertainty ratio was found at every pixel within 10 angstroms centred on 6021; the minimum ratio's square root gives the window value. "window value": 3.16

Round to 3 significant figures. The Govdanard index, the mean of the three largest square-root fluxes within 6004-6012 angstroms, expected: 3.81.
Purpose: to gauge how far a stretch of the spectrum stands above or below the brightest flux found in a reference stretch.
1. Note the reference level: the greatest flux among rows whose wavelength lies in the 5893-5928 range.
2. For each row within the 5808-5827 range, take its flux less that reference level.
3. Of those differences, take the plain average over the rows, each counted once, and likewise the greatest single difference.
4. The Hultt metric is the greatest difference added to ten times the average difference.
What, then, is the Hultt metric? -11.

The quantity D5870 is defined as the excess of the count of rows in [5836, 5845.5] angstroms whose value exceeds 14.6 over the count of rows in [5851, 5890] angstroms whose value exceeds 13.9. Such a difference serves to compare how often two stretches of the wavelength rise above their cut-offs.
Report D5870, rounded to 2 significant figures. -14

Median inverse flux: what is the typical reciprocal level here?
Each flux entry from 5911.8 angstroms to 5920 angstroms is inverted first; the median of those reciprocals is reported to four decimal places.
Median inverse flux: 0.0725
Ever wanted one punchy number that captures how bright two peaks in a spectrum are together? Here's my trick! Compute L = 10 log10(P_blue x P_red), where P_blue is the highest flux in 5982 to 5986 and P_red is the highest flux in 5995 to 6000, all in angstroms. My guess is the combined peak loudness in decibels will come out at 23.5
